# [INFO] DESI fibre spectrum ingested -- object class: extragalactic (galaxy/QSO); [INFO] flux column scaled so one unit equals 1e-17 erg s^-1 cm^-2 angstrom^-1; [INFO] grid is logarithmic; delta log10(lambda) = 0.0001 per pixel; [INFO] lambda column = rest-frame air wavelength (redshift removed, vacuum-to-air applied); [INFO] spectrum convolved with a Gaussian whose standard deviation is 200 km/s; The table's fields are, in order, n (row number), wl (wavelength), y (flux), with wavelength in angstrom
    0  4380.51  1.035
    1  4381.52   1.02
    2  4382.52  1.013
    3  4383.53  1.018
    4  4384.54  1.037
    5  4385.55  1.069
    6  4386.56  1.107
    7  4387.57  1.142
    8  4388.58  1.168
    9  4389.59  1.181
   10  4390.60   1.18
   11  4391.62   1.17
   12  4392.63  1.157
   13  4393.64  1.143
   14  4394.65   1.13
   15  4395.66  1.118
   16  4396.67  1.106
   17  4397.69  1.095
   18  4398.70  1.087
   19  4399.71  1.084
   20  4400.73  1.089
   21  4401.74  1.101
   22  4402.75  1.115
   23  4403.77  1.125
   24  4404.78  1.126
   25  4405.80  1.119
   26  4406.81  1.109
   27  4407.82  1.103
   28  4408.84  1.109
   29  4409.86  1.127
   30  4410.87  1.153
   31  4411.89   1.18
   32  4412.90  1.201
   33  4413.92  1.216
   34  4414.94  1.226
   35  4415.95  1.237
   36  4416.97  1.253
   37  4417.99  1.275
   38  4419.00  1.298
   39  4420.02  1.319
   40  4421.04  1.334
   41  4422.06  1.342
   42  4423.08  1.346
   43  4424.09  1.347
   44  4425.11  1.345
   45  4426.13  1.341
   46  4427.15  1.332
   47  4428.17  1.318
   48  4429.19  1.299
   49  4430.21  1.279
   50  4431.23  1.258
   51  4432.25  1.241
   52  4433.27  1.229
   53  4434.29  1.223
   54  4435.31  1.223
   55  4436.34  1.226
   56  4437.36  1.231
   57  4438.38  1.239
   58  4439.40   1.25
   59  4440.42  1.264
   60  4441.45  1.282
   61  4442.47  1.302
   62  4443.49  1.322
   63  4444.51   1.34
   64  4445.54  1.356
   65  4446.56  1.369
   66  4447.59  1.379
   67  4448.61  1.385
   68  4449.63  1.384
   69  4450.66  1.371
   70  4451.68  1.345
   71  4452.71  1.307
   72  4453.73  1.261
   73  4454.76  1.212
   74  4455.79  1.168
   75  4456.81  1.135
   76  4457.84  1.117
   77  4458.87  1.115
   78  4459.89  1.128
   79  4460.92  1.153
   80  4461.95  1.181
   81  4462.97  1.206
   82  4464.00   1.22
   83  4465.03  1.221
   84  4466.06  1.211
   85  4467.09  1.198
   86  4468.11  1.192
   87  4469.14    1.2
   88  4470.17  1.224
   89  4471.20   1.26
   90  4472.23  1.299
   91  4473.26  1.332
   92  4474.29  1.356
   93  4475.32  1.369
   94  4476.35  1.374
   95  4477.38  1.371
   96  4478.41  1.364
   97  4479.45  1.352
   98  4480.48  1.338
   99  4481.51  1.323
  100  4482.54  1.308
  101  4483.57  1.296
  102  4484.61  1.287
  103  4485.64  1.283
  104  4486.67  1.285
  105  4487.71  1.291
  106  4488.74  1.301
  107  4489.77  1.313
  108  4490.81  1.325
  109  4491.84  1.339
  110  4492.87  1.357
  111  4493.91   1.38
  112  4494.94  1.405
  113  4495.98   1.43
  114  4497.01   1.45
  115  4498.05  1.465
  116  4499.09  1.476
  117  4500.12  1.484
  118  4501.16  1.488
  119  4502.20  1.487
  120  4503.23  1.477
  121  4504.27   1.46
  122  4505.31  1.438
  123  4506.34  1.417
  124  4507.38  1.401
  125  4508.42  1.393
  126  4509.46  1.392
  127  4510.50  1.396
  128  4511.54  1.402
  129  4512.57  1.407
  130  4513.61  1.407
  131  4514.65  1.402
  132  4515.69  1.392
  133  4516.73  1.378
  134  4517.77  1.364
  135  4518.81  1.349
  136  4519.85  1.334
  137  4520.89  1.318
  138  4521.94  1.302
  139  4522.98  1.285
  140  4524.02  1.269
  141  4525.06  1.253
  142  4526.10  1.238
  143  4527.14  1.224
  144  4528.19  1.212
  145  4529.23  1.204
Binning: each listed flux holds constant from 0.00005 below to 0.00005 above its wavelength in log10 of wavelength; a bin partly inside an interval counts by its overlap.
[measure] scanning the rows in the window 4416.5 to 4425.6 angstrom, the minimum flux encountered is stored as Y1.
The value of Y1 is 1.253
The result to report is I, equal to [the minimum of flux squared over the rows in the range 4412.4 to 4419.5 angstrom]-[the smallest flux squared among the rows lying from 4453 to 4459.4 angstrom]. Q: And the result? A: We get 0.2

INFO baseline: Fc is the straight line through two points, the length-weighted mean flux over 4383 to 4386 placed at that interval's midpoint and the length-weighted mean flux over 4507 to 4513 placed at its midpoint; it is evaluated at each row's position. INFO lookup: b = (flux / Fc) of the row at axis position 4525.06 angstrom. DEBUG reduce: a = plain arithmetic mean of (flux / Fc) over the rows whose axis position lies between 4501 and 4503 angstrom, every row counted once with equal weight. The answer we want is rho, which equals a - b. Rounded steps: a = 1.08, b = 0.87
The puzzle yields 0.21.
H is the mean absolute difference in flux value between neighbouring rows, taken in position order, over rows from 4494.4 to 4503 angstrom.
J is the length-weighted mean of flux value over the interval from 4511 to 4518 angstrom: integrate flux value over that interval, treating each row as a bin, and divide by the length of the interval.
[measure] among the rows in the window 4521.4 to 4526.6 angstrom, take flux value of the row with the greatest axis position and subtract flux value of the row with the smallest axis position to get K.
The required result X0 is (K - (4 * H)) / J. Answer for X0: -0.080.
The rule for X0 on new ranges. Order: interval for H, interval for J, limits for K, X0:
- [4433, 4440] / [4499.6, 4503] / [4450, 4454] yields -0.089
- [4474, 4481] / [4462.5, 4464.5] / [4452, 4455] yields -0.108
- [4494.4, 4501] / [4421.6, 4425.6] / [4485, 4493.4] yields 0.008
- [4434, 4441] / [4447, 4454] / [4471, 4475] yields 0.051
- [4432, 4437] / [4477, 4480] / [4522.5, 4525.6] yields -0.039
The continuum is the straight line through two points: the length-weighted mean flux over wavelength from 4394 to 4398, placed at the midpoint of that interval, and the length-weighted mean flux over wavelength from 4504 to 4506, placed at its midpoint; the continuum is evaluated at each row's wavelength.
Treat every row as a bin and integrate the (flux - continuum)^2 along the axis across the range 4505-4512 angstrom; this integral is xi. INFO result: 0.02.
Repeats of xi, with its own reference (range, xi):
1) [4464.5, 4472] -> 0.11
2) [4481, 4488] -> 0.06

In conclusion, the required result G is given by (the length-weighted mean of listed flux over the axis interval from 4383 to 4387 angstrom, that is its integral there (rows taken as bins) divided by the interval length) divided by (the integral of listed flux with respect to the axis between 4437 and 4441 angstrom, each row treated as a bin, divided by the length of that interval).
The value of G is 0.8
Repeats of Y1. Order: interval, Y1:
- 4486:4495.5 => 1.285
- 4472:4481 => 1.299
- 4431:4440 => 1.223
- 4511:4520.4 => 1.334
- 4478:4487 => 1.283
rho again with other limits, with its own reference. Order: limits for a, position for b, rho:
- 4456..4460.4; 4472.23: -0.11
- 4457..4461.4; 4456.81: -0.01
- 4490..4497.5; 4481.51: 0.02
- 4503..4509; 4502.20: -0.05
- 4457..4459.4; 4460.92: -0.02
